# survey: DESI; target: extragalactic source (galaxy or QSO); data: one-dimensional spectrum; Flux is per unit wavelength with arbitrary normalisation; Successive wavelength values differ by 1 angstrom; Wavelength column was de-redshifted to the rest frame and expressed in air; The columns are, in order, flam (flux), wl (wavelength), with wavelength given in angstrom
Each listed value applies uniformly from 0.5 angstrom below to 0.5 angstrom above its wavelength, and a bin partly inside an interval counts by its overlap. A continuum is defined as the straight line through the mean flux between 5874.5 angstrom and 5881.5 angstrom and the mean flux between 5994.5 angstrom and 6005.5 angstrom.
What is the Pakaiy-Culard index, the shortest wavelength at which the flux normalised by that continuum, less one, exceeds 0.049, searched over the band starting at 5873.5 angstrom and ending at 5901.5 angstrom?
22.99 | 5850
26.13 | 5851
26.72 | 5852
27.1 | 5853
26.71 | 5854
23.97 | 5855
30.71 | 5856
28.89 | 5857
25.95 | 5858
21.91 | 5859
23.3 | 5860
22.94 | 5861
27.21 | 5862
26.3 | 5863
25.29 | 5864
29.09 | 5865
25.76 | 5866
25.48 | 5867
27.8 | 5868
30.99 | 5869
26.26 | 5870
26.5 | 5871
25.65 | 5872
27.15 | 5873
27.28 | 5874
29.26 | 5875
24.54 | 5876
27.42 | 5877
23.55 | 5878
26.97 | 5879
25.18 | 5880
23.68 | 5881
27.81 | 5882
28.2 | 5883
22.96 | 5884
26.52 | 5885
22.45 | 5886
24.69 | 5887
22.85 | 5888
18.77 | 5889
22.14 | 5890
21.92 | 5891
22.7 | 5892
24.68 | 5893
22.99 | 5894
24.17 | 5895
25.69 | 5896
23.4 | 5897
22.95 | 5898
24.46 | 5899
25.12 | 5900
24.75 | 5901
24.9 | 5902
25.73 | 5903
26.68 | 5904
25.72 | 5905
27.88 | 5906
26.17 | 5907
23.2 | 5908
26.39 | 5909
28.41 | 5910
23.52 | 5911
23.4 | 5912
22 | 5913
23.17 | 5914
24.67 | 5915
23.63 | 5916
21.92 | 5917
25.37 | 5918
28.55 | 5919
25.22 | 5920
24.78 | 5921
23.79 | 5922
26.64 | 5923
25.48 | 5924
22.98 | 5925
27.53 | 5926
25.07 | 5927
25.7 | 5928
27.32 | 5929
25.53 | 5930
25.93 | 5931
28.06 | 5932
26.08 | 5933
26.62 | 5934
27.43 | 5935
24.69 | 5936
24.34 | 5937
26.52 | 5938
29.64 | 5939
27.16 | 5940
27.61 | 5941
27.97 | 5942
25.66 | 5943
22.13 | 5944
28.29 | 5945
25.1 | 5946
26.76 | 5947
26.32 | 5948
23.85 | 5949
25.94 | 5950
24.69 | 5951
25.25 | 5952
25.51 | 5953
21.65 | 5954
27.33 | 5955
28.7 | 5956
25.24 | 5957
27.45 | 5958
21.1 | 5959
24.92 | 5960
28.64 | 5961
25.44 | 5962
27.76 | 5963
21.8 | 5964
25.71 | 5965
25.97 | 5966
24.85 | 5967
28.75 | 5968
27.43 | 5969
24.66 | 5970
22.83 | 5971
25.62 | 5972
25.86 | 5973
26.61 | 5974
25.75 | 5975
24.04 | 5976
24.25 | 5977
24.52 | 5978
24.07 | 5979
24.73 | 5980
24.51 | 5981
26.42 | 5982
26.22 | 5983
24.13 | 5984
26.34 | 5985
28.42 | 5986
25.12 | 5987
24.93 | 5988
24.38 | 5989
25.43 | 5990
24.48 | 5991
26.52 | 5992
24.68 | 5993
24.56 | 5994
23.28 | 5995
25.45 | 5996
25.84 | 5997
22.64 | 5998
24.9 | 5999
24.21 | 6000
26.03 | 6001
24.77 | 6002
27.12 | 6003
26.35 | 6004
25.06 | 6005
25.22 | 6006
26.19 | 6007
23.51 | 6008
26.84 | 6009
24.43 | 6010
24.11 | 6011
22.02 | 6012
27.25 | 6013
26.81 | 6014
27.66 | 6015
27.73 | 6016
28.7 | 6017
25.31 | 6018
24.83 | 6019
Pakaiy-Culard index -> 5874 angstrom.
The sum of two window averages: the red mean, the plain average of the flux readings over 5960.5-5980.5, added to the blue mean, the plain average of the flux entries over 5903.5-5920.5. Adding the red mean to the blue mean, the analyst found 50.5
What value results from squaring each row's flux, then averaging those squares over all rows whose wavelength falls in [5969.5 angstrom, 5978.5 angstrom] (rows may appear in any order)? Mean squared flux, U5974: 621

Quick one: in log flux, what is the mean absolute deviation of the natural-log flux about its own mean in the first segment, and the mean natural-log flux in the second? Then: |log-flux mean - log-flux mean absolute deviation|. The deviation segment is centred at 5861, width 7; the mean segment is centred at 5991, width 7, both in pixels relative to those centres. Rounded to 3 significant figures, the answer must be 3.15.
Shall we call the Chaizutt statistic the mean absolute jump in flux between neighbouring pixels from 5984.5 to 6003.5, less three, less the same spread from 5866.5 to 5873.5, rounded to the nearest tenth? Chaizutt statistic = -3.6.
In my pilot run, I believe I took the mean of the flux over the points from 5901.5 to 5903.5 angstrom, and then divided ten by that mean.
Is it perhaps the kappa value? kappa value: 0.395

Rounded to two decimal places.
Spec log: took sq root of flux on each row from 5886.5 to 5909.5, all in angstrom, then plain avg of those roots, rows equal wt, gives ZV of 4.92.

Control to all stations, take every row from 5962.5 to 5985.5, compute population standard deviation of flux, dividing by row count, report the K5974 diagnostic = 1.5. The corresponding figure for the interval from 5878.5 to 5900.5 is 2.1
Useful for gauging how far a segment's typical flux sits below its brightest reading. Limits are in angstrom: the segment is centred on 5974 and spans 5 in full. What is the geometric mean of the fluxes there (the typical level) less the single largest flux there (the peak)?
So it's -1.05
